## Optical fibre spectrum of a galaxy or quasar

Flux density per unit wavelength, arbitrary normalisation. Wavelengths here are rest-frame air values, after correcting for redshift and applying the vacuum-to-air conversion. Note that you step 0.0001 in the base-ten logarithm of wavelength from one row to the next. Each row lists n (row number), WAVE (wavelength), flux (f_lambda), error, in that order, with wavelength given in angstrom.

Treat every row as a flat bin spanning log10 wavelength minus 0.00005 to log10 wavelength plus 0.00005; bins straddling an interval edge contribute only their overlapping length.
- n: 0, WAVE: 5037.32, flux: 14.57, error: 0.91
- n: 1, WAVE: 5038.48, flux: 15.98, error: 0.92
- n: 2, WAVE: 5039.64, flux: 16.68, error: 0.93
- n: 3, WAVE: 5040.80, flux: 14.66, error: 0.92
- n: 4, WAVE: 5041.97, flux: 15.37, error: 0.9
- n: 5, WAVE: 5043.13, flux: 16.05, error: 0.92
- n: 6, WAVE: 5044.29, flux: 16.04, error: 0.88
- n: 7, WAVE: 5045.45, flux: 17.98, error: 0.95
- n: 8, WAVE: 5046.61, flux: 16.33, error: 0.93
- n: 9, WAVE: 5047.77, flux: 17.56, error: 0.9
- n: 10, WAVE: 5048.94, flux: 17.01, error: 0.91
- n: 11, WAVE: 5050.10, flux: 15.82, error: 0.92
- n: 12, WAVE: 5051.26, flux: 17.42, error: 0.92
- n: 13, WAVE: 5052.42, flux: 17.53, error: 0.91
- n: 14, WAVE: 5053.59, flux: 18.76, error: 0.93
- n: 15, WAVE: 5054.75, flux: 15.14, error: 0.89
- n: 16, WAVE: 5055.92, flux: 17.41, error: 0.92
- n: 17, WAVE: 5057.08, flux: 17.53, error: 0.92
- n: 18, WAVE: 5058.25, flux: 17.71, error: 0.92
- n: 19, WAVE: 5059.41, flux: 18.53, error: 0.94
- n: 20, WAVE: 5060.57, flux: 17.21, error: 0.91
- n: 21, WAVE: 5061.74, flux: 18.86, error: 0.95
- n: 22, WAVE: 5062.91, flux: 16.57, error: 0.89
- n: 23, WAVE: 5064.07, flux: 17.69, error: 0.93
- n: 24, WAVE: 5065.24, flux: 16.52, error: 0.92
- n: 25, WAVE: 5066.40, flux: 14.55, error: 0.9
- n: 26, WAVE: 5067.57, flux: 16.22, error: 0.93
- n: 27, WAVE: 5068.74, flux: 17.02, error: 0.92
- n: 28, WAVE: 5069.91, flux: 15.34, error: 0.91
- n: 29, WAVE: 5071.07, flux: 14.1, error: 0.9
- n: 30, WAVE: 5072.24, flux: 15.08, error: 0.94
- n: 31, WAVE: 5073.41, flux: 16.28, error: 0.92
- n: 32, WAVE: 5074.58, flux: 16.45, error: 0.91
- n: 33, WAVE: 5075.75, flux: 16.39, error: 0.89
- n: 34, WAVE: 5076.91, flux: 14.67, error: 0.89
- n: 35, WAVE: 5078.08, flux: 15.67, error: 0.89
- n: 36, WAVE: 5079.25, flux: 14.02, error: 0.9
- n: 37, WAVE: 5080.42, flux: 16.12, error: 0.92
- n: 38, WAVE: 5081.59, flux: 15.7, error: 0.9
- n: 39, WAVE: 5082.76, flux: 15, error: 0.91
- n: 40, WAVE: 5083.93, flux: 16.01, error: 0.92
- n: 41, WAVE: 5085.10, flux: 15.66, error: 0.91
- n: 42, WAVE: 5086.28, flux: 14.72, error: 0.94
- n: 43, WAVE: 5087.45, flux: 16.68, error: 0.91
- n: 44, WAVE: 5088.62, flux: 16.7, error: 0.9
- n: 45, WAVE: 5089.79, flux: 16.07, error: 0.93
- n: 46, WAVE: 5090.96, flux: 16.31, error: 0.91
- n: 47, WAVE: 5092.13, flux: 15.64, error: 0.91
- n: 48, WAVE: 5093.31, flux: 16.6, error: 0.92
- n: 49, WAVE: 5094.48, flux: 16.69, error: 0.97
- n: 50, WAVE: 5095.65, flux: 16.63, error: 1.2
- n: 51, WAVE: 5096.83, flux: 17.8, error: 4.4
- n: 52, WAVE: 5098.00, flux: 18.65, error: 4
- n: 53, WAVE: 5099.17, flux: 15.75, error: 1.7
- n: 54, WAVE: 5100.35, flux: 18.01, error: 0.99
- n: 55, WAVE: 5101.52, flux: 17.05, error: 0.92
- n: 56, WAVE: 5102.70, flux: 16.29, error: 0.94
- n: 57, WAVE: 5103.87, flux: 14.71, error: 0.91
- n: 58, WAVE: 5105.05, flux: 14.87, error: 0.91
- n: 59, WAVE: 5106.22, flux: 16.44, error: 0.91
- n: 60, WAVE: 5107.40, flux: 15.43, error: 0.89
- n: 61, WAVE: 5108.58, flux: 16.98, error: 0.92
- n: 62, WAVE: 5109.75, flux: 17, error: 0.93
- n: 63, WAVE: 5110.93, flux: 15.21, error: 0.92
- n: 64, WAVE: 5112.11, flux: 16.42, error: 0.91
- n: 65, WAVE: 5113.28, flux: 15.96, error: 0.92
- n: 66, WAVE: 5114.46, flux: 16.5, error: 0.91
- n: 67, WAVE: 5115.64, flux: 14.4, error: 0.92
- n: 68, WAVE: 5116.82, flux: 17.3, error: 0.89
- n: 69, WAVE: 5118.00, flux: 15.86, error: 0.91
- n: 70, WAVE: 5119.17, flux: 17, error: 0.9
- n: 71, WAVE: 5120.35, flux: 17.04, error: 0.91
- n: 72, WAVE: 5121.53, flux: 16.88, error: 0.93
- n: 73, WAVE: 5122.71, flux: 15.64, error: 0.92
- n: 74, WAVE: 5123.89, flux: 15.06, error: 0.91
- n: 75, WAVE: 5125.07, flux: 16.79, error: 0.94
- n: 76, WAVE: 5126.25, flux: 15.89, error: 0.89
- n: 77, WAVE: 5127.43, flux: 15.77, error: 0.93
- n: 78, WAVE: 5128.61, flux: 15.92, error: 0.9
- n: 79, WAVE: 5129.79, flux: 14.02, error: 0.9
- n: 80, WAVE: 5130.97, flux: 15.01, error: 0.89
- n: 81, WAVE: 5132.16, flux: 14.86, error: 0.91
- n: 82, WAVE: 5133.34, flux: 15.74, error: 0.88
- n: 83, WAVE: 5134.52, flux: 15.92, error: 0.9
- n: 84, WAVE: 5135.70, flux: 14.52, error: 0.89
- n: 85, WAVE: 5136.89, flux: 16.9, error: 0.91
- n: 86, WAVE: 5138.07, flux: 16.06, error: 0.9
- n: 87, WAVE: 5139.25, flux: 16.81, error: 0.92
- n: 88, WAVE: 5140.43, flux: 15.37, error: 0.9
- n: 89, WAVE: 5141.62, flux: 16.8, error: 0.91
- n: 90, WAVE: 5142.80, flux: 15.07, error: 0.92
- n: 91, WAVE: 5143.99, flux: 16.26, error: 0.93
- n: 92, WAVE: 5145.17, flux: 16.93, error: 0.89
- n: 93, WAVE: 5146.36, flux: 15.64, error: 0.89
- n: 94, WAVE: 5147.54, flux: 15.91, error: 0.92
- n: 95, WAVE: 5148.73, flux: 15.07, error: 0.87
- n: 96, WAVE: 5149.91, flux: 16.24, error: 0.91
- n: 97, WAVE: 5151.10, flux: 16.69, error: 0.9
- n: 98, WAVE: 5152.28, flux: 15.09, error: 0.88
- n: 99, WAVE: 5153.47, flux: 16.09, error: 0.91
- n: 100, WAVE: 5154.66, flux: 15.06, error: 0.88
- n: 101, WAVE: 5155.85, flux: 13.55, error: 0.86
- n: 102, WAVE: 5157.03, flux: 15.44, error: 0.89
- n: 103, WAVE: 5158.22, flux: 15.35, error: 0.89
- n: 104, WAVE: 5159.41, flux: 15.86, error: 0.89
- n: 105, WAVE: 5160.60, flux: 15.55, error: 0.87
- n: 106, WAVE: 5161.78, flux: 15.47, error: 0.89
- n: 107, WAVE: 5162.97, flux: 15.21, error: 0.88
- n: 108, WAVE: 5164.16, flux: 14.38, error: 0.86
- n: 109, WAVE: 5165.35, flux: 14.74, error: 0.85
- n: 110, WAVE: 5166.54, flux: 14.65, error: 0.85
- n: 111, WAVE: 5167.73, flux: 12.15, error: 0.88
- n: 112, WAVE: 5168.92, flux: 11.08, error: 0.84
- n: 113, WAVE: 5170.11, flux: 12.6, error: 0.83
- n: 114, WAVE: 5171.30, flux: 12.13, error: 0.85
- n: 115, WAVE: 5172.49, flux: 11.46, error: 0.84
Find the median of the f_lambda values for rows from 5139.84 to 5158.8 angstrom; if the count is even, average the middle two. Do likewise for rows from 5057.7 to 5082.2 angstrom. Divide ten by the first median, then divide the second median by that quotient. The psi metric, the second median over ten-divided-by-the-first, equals 25.3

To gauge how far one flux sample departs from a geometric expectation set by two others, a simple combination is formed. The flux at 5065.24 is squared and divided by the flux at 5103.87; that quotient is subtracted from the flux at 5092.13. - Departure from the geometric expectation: -2.9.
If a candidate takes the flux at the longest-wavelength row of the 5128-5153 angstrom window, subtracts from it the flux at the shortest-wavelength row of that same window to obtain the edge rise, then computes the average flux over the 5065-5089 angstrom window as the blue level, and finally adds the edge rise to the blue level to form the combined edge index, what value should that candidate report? 14.8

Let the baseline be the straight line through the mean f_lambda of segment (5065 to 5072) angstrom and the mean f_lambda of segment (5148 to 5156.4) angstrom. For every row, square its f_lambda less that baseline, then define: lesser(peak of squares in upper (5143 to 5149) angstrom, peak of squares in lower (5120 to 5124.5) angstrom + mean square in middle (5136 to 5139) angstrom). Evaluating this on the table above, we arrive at 2.29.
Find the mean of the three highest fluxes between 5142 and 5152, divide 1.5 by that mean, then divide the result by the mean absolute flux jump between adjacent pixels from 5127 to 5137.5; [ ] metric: 0.090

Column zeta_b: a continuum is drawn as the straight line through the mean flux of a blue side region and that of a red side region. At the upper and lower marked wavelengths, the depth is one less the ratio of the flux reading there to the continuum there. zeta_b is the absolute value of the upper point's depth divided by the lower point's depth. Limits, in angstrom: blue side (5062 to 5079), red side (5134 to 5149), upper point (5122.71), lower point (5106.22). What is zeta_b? 0.6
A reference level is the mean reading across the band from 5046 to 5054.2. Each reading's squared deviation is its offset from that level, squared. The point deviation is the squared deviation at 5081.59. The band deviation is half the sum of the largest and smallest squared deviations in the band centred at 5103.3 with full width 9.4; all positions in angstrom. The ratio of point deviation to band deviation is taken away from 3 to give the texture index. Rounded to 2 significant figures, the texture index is 2.3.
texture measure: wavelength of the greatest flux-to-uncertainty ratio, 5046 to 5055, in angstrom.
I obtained 5053.59 angstrom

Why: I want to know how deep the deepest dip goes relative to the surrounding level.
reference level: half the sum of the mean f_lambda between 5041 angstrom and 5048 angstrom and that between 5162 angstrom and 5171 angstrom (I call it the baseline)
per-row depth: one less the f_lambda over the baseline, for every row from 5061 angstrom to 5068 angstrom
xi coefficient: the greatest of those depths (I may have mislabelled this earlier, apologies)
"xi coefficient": 0.03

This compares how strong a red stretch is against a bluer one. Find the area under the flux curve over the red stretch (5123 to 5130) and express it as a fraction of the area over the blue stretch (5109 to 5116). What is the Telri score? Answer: 0.98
